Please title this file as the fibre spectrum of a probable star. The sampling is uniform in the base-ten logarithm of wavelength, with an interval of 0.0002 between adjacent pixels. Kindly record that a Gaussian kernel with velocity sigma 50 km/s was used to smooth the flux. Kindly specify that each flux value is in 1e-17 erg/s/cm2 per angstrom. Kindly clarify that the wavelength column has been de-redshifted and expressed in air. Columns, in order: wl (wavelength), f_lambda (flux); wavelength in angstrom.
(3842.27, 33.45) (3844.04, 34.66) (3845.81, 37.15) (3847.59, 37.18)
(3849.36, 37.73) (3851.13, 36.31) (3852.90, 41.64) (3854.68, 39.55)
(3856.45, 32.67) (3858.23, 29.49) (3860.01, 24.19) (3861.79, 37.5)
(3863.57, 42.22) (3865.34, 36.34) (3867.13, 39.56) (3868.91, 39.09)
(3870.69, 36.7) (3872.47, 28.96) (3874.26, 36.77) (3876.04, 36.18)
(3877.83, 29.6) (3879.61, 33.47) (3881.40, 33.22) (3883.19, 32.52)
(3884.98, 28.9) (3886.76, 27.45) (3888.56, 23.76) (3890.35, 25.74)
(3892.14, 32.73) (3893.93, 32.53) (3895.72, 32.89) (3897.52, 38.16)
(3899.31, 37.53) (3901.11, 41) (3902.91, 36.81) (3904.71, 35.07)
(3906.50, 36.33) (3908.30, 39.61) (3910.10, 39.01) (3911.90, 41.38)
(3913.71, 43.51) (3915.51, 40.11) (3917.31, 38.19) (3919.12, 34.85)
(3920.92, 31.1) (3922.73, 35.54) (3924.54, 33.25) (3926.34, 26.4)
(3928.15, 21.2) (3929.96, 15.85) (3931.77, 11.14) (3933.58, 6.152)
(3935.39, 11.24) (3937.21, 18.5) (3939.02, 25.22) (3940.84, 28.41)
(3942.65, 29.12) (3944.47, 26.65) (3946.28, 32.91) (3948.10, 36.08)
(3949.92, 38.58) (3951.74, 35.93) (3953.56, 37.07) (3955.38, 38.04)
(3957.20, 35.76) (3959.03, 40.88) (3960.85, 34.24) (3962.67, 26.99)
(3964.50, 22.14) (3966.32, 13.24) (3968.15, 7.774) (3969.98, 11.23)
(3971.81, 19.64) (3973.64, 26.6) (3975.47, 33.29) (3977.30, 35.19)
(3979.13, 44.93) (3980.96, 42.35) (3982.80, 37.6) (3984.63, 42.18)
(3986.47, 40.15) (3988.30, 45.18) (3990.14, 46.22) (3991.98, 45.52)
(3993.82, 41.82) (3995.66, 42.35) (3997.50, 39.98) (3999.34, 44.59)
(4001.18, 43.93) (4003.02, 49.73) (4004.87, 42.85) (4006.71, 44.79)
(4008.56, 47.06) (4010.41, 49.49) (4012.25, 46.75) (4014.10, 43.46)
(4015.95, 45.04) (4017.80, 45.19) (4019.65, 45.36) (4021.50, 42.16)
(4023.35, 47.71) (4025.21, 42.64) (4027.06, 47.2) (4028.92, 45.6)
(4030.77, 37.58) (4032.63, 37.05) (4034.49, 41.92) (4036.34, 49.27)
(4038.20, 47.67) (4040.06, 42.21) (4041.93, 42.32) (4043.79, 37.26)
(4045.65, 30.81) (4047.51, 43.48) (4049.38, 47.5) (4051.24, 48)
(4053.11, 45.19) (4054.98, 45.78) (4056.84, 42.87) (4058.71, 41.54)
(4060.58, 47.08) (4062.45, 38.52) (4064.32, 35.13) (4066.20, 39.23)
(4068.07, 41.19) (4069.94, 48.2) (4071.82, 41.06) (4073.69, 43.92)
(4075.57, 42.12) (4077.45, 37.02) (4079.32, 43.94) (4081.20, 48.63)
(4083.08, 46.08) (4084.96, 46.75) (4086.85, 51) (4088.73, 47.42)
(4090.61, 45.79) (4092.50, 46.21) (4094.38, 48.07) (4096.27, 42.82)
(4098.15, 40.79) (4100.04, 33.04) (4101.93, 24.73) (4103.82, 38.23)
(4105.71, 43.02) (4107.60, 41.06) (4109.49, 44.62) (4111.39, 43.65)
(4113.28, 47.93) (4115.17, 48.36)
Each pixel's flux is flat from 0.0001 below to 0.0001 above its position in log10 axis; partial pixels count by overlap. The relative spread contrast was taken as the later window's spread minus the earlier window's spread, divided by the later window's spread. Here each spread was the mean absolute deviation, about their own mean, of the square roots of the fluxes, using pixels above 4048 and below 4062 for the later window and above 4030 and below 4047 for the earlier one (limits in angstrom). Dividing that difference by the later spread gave -1.5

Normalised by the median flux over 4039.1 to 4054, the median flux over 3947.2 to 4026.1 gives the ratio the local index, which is 0.98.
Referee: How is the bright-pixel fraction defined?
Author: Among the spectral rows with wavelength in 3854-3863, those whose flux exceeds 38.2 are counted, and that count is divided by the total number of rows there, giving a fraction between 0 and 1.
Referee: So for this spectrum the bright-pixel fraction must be 0.20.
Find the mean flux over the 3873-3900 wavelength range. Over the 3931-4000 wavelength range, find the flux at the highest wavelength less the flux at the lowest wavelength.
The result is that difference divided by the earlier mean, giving 1.0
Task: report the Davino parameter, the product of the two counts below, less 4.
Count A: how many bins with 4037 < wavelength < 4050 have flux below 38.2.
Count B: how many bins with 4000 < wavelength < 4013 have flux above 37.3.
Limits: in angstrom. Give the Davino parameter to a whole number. 10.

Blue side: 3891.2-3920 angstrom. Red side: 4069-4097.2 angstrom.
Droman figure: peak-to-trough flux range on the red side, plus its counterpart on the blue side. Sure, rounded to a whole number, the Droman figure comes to 25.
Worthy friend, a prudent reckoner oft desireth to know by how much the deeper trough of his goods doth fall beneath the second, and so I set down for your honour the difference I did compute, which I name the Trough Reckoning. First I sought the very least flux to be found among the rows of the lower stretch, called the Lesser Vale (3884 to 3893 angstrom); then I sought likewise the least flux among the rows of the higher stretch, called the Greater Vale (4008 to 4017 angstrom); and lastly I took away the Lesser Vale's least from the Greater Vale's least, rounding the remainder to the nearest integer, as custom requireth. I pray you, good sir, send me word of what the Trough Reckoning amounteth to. 20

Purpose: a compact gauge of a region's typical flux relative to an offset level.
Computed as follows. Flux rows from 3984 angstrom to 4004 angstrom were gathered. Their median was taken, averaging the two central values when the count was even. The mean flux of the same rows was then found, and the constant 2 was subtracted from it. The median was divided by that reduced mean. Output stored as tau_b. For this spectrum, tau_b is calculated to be 1.05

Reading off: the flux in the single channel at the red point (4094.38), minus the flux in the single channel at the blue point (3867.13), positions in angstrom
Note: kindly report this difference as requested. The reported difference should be 8.5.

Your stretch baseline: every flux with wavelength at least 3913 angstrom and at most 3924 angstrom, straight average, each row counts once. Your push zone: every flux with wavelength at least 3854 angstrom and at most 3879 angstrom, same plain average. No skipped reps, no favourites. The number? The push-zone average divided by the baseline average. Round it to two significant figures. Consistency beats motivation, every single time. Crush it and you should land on 0.94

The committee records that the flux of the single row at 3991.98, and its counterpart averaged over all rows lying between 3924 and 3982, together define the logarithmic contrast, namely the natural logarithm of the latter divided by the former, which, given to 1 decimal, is -0.5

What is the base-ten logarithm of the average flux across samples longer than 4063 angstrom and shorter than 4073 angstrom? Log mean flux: 1.61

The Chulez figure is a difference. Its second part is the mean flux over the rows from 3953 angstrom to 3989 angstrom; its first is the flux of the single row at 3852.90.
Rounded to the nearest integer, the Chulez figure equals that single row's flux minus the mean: 10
